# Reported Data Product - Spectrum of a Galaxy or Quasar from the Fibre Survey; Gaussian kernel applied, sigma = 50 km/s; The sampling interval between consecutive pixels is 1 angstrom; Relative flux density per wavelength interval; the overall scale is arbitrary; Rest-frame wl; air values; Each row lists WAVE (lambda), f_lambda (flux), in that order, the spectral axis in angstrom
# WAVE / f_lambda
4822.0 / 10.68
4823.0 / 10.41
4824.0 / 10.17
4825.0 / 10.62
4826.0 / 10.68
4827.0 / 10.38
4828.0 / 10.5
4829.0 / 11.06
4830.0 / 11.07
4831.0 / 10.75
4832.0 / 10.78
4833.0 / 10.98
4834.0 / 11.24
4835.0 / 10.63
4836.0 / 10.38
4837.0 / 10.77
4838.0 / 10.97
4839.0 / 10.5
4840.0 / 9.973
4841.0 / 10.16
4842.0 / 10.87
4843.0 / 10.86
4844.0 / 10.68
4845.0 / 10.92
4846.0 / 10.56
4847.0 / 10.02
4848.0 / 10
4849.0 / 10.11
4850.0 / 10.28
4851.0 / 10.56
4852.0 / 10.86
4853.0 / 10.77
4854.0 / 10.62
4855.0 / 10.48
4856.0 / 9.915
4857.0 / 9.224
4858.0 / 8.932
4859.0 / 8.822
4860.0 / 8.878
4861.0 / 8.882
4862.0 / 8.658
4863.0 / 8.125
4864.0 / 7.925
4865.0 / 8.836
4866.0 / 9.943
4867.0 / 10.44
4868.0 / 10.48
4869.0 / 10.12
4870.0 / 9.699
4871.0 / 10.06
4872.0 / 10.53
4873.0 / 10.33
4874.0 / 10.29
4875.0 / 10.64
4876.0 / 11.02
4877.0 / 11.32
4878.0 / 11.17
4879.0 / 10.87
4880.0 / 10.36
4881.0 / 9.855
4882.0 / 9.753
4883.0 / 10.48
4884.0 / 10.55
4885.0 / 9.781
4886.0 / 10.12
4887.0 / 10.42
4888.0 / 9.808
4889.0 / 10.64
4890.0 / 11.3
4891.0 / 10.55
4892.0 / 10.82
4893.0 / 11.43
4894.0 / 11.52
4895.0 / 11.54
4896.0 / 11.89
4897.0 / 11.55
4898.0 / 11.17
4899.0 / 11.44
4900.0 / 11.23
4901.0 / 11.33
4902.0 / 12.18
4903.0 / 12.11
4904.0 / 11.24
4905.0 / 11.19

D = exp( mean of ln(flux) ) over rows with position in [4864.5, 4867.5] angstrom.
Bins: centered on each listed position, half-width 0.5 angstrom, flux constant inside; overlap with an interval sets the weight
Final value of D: 9.7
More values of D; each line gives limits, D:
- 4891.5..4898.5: 11.4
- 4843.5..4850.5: 10.4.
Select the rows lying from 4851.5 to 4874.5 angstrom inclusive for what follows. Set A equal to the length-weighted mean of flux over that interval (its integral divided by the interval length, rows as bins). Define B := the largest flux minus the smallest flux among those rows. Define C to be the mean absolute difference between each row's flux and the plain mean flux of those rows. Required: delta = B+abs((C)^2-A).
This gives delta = 12.0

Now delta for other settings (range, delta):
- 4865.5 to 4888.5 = 11.8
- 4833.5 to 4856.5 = 11.8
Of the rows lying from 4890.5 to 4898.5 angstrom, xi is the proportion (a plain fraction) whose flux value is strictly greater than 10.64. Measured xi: 0.9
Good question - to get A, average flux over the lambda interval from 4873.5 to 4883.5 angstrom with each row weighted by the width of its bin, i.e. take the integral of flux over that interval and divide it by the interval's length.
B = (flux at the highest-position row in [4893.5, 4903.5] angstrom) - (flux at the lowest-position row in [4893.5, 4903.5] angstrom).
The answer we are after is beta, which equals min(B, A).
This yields 0.59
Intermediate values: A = 10.6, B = 0.59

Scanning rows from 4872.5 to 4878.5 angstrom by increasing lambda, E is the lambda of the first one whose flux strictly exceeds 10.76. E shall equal 4876.0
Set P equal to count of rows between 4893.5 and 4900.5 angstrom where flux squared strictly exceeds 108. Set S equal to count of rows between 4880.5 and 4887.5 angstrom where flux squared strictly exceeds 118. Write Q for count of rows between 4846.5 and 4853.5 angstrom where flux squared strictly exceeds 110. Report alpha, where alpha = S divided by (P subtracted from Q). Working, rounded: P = 7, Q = 3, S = 0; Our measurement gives 0.0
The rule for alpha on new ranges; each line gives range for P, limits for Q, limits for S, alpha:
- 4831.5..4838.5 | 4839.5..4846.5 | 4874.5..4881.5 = -4.0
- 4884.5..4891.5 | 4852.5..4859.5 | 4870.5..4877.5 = -1.0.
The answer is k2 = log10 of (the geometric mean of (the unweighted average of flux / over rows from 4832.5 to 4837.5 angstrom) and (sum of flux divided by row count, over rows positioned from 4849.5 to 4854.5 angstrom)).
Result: 1.030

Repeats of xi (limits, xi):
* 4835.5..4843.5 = 0.5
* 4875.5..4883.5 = 0.5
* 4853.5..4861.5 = 0.0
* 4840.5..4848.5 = 0.5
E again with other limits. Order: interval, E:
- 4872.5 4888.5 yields 4876.0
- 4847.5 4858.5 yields 4852.0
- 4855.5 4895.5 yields 4876.0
